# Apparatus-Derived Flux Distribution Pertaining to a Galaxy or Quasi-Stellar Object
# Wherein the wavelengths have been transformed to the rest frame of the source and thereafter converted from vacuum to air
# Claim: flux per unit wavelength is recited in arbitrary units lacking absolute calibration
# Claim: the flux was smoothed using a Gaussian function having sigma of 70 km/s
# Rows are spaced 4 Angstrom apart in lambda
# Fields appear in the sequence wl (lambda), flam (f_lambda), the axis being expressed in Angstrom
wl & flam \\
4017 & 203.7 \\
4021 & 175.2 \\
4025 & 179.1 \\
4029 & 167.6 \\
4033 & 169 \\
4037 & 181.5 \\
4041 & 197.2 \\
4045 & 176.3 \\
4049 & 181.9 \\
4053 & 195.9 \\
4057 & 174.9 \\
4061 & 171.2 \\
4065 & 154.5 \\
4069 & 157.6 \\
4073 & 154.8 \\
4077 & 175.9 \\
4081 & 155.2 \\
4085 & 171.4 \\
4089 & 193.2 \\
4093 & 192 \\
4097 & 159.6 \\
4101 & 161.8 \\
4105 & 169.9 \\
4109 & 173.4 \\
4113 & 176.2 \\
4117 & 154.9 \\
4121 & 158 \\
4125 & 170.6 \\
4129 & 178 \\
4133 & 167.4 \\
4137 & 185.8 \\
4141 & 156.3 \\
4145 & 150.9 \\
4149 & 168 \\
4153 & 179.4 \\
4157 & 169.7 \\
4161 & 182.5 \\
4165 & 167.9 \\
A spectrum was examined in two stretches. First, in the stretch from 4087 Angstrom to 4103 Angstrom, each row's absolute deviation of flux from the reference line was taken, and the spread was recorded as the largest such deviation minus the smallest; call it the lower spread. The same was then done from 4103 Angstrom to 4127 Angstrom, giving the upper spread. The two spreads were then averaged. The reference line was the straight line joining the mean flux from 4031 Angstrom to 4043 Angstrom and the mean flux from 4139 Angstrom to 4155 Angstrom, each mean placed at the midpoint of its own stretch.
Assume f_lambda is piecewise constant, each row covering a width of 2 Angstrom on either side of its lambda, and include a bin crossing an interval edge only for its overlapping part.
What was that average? 11.4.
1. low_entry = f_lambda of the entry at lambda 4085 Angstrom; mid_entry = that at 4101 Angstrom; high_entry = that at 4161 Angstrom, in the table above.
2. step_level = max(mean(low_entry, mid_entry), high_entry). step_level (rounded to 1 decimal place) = 182.5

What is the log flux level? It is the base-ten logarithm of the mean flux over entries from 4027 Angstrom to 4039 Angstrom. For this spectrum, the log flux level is 2.24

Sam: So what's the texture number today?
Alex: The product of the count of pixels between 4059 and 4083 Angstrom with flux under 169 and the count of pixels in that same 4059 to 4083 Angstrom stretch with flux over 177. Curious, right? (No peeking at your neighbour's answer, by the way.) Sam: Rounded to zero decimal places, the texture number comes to 0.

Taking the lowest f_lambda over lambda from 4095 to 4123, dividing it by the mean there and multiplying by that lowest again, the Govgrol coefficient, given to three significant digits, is 146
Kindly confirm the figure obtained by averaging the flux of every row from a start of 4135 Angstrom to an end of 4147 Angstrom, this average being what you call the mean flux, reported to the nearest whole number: 164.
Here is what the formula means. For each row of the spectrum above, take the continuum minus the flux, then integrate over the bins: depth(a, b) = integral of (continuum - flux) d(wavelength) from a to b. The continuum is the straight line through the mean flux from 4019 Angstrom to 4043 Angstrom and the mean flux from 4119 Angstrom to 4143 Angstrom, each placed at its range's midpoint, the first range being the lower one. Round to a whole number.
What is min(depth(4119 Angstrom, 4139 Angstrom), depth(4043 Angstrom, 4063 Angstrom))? -75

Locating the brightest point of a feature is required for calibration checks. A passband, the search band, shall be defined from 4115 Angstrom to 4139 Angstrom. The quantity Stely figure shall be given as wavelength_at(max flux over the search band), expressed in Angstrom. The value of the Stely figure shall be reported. 4137 Angstrom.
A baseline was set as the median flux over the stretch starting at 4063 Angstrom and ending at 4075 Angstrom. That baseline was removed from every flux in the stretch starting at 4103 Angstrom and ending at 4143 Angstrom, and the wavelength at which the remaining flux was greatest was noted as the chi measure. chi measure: 4137 Angstrom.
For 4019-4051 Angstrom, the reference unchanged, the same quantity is 4041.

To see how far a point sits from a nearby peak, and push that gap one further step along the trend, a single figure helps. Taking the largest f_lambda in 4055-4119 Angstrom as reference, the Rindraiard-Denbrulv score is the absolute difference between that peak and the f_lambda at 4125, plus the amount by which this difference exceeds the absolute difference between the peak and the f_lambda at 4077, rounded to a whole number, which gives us 28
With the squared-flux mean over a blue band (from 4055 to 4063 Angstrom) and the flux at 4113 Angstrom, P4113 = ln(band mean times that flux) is 15.5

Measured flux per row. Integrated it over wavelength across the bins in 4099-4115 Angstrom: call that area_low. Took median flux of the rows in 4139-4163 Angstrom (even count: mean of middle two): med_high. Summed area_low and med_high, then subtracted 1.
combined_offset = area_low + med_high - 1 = 2893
